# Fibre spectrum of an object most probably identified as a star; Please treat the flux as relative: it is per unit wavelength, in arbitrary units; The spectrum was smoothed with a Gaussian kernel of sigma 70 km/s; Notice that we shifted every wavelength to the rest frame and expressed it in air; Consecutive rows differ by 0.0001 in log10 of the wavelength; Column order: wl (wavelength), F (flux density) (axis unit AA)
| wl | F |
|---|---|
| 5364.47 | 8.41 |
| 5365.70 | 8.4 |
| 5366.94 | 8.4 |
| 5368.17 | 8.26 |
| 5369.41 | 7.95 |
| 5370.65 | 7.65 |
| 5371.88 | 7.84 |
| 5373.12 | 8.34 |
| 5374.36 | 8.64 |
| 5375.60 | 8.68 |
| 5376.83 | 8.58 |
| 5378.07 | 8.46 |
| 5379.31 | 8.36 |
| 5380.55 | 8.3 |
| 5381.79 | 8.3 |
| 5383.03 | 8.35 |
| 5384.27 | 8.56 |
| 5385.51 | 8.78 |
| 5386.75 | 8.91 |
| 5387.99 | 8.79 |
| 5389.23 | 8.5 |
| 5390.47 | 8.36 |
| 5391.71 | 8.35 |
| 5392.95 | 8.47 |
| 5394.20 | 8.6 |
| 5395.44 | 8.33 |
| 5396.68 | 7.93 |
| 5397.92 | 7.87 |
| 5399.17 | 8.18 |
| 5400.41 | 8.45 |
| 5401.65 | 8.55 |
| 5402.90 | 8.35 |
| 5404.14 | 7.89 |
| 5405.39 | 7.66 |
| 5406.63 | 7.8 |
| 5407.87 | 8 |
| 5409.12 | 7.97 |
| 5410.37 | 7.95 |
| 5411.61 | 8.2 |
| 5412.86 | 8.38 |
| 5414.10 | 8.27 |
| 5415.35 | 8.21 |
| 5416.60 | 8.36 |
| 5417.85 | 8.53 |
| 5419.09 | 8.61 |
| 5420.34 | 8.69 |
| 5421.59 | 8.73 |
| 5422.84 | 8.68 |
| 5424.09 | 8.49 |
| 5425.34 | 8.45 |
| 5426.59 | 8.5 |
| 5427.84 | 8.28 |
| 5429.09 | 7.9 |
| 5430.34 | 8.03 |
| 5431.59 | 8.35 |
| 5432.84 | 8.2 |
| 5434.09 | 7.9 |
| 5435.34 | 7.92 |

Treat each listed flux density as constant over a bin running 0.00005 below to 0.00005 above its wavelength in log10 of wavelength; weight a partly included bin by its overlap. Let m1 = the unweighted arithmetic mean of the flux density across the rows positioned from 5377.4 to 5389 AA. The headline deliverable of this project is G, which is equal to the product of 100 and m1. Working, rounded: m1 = 8.53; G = 853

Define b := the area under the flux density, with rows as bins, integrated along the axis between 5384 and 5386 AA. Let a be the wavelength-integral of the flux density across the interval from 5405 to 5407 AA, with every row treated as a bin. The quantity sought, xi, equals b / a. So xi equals 1.1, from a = 15.5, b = 17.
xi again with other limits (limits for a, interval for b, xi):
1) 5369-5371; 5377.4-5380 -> 1.4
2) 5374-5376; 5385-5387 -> 1.0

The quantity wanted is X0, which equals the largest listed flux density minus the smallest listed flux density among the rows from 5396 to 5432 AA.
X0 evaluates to 1.1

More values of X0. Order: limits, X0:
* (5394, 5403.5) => 0.7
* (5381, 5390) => 0.6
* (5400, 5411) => 0.9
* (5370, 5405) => 1.3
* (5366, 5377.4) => 1.0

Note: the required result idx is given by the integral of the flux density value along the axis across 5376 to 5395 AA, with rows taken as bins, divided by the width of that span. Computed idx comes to 8.51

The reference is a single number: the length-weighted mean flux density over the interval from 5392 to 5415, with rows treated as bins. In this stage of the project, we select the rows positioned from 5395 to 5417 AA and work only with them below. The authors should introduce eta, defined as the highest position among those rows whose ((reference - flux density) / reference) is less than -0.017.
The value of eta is 5416.60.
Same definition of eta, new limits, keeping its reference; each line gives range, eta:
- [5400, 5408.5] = 5402.90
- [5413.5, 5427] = 5426.59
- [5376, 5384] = 5383.03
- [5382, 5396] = 5395.44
